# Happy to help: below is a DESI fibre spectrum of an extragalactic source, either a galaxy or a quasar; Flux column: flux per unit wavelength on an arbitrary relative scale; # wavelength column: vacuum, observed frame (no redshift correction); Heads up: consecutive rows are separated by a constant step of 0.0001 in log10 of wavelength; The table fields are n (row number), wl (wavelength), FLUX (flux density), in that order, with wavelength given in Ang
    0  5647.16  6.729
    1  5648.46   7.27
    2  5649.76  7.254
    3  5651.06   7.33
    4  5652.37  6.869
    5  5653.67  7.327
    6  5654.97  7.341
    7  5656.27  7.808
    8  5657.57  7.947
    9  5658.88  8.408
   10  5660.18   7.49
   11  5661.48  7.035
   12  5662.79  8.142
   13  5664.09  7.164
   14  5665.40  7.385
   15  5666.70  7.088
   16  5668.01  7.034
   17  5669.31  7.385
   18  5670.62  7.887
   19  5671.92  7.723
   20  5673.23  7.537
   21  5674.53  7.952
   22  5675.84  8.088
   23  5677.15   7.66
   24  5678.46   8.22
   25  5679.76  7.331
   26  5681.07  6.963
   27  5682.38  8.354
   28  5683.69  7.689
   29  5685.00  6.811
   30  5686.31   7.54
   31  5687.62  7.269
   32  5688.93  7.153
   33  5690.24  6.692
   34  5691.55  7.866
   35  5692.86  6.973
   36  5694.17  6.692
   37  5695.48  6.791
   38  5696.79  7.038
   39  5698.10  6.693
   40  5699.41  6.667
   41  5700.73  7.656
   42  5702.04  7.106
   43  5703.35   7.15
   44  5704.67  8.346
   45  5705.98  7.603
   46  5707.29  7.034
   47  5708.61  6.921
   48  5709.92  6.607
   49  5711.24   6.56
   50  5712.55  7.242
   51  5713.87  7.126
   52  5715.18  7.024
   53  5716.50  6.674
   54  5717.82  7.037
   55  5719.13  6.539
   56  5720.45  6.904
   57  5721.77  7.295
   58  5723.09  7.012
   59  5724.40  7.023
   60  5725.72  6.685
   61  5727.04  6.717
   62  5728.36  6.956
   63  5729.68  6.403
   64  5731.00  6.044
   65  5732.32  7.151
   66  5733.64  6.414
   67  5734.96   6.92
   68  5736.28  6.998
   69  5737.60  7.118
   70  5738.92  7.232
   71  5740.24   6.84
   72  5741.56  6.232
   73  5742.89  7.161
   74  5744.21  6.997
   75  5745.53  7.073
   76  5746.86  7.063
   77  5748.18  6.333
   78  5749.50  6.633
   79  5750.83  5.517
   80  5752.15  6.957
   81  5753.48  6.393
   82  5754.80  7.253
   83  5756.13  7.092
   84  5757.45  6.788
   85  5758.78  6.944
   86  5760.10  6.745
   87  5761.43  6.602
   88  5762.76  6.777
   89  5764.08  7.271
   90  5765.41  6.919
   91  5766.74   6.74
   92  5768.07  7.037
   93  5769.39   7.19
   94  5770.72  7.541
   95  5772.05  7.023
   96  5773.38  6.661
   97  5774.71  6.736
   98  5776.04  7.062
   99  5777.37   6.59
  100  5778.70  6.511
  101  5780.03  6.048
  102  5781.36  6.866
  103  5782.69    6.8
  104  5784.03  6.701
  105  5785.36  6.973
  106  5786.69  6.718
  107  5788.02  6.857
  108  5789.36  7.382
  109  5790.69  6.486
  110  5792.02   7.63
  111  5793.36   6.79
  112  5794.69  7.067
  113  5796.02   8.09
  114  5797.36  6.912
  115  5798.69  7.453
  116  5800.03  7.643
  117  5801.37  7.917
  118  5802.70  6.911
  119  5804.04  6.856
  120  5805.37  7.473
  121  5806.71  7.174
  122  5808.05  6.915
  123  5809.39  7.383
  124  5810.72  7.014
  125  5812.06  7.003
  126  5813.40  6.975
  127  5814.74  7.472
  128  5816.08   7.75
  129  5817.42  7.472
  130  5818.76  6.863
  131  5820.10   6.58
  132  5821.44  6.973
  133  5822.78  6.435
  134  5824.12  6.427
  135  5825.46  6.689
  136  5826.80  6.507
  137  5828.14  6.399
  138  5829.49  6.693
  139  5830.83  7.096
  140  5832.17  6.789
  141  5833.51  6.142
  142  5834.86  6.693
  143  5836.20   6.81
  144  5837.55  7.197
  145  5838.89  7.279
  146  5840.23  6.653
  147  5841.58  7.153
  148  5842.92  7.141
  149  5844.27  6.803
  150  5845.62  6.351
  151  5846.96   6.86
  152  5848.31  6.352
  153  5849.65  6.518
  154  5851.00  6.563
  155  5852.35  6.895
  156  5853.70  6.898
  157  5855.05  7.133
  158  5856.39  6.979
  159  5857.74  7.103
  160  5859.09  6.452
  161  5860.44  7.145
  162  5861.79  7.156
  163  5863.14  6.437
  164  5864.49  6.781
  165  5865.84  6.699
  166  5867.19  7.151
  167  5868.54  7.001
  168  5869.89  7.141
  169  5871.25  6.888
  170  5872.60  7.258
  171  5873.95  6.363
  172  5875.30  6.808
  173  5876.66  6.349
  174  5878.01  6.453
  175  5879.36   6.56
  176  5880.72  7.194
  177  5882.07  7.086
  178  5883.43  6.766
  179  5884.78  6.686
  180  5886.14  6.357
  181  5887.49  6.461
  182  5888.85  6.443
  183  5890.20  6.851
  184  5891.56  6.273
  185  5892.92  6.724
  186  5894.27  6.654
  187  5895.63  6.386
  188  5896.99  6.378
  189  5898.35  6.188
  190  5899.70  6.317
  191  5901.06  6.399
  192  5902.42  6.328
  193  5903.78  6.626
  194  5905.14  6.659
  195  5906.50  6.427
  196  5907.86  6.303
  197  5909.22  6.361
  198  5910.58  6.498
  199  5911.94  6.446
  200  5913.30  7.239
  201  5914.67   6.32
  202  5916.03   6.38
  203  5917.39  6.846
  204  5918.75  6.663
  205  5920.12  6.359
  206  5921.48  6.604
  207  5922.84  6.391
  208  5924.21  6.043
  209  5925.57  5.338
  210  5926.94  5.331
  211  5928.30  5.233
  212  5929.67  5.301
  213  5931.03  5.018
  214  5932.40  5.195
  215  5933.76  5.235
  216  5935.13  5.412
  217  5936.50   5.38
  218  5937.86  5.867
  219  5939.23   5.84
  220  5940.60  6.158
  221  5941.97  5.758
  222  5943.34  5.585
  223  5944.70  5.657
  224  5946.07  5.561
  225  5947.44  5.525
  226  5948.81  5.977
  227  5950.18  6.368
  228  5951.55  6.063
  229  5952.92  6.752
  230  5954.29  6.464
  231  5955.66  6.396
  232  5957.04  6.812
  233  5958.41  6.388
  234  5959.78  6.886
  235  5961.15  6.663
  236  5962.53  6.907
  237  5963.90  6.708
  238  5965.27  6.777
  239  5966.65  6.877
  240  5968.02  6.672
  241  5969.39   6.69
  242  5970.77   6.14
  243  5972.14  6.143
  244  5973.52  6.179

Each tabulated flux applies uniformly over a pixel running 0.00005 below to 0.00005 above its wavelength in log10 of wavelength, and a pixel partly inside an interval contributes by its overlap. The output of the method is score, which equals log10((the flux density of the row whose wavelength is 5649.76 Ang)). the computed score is 0.861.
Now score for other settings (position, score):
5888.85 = 0.809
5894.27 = 0.823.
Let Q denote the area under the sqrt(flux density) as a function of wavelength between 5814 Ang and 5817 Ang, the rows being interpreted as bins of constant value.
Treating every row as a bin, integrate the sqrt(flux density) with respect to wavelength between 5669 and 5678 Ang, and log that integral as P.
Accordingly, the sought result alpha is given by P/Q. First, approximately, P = 25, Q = 8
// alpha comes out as 3.0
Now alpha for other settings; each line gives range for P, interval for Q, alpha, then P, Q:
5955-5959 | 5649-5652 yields 1.3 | 10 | 8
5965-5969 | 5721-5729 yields 0.5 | 10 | 21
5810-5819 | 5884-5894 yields 0.9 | 24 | 26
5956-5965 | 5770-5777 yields 1.3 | 23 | 18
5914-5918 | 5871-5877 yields 0.7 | 10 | 16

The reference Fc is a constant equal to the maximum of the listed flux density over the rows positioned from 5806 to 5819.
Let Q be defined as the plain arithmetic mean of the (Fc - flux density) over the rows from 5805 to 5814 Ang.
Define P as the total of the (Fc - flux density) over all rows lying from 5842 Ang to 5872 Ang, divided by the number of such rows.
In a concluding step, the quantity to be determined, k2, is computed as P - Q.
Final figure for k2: 0.30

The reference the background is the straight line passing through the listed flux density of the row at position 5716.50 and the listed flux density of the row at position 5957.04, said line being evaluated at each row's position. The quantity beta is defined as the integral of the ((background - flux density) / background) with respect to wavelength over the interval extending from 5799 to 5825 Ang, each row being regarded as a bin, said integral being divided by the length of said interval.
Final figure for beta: -0.06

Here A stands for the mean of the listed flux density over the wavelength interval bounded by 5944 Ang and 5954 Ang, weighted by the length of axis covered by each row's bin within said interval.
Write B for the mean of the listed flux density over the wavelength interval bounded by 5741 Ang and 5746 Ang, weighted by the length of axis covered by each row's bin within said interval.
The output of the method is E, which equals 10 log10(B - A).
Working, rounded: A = 6.01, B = 6.87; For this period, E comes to -1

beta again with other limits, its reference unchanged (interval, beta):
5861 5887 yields 0.00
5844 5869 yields -0.01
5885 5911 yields 0.05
